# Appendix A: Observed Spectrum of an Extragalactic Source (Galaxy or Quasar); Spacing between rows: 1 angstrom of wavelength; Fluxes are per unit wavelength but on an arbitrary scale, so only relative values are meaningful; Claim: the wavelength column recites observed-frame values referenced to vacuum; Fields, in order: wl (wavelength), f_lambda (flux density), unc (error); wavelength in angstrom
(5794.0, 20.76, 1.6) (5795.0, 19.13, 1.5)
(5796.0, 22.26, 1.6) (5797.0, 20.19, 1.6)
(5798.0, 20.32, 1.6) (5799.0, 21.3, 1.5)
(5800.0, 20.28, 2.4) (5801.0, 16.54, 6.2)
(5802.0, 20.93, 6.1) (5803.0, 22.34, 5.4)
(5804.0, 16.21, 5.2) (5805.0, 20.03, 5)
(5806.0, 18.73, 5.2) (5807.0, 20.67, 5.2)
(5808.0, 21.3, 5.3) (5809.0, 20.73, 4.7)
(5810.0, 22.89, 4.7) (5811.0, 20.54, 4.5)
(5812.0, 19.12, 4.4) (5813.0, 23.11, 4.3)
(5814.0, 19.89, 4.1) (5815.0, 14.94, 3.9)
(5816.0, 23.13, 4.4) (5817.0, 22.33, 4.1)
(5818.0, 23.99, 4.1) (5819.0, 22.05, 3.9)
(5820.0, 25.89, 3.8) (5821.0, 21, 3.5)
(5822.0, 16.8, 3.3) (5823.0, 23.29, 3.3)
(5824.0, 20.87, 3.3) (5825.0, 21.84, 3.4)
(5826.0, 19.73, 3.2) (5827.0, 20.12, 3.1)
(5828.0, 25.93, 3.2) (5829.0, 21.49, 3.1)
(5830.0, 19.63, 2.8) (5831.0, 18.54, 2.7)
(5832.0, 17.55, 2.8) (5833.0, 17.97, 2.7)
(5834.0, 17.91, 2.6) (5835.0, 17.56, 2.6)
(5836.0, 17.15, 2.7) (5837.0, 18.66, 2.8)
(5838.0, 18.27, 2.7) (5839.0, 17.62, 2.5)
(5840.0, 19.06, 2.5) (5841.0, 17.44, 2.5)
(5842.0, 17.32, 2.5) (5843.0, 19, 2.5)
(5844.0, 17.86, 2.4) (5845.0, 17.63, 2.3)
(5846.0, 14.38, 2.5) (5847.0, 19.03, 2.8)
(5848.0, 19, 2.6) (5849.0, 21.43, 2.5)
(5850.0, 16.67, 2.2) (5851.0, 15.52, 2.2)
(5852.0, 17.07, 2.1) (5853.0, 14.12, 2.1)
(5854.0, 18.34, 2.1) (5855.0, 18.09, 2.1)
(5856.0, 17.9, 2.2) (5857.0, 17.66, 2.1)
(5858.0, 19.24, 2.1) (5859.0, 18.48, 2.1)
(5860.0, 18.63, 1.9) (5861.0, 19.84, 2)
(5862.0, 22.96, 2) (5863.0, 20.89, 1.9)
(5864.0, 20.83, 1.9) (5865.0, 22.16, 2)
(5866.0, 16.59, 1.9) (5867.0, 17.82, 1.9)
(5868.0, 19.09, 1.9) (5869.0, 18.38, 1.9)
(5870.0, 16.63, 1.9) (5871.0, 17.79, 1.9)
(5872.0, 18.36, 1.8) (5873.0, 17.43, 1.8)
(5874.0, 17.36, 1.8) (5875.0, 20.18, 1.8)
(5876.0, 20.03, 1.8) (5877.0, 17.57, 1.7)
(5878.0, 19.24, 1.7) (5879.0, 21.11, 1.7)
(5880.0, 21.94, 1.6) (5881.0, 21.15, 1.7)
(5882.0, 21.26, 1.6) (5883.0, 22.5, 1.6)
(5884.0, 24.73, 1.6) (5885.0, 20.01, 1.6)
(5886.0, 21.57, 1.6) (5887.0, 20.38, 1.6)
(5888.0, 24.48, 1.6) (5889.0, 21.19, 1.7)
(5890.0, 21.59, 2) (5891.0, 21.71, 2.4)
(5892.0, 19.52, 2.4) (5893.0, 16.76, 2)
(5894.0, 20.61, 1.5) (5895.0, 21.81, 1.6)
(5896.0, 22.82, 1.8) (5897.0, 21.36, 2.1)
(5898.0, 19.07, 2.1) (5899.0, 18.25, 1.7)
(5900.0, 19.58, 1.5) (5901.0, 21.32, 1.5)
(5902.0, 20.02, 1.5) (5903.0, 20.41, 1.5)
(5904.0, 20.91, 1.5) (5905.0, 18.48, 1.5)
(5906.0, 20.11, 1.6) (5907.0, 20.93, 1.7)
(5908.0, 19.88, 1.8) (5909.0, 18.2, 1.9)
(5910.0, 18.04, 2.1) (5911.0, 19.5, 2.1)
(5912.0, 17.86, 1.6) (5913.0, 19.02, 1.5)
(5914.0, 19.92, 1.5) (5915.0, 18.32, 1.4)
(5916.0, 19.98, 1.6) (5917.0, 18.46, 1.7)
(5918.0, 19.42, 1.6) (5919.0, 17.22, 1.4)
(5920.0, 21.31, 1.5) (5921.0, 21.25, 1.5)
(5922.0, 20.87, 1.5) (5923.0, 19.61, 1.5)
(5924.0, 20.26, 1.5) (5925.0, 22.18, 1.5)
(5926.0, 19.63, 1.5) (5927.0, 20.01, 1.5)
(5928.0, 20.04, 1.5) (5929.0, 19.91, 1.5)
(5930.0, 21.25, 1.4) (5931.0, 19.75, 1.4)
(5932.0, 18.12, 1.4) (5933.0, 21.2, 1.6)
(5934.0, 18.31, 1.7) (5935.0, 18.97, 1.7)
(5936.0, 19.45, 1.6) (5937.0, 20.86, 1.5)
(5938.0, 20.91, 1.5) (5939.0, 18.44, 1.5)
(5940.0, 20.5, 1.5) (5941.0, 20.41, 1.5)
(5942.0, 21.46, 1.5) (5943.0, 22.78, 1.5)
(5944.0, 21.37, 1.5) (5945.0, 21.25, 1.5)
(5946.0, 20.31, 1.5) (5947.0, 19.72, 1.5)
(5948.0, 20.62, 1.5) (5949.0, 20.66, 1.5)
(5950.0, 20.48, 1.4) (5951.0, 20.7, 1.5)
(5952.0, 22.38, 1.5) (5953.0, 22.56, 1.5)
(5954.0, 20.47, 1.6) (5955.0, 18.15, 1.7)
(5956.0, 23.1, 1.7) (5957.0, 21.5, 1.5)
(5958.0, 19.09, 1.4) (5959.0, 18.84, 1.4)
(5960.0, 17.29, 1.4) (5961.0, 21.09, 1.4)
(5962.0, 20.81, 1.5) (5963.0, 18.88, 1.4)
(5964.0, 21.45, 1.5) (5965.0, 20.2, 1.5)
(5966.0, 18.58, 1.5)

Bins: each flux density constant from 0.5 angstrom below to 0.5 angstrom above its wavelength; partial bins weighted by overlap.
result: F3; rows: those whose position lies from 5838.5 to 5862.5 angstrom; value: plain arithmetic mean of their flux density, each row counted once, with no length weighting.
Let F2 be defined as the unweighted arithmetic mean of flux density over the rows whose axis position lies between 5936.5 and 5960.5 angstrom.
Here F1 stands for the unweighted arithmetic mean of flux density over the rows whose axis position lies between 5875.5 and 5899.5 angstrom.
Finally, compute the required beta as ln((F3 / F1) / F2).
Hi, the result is -3.17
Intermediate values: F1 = 20.9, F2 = 20.6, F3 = 18.1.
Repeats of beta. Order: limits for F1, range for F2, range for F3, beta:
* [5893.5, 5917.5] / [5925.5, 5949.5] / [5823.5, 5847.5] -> -3.06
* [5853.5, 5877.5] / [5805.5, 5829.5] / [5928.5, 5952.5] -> -2.98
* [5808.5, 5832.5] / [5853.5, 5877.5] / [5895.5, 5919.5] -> -3.01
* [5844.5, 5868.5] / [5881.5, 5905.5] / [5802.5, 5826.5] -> -2.91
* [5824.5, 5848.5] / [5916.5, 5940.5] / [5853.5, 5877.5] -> -2.99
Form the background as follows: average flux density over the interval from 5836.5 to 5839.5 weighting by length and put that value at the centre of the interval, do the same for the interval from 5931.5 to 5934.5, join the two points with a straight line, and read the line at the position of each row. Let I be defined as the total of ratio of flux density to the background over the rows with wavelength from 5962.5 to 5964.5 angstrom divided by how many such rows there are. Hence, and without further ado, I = 1.03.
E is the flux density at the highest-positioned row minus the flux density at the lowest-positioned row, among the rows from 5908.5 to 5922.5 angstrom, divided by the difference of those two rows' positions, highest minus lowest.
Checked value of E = 0.21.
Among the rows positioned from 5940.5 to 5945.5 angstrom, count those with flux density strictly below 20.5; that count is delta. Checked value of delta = 1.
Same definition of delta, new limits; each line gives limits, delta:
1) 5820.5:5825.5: 1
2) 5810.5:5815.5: 3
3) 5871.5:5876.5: 5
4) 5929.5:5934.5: 3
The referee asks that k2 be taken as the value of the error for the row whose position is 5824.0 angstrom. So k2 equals 3.3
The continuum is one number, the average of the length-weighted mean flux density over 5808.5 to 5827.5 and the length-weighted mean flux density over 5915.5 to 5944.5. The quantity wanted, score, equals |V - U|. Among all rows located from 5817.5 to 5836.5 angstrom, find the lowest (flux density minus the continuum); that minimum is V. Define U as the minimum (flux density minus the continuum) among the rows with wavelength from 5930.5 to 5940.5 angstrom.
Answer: 1.32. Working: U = -2.5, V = -3.85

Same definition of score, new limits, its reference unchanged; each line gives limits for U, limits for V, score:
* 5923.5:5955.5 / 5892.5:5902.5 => 1.36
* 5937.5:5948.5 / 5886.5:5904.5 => 1.68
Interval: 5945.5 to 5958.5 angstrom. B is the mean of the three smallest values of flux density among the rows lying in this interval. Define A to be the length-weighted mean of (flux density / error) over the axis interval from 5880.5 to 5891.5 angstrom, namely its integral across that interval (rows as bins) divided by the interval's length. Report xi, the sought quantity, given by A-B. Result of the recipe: -6.1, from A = 13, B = 19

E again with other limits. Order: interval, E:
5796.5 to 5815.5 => -0.29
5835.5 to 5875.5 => 0.08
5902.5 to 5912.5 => -0.28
